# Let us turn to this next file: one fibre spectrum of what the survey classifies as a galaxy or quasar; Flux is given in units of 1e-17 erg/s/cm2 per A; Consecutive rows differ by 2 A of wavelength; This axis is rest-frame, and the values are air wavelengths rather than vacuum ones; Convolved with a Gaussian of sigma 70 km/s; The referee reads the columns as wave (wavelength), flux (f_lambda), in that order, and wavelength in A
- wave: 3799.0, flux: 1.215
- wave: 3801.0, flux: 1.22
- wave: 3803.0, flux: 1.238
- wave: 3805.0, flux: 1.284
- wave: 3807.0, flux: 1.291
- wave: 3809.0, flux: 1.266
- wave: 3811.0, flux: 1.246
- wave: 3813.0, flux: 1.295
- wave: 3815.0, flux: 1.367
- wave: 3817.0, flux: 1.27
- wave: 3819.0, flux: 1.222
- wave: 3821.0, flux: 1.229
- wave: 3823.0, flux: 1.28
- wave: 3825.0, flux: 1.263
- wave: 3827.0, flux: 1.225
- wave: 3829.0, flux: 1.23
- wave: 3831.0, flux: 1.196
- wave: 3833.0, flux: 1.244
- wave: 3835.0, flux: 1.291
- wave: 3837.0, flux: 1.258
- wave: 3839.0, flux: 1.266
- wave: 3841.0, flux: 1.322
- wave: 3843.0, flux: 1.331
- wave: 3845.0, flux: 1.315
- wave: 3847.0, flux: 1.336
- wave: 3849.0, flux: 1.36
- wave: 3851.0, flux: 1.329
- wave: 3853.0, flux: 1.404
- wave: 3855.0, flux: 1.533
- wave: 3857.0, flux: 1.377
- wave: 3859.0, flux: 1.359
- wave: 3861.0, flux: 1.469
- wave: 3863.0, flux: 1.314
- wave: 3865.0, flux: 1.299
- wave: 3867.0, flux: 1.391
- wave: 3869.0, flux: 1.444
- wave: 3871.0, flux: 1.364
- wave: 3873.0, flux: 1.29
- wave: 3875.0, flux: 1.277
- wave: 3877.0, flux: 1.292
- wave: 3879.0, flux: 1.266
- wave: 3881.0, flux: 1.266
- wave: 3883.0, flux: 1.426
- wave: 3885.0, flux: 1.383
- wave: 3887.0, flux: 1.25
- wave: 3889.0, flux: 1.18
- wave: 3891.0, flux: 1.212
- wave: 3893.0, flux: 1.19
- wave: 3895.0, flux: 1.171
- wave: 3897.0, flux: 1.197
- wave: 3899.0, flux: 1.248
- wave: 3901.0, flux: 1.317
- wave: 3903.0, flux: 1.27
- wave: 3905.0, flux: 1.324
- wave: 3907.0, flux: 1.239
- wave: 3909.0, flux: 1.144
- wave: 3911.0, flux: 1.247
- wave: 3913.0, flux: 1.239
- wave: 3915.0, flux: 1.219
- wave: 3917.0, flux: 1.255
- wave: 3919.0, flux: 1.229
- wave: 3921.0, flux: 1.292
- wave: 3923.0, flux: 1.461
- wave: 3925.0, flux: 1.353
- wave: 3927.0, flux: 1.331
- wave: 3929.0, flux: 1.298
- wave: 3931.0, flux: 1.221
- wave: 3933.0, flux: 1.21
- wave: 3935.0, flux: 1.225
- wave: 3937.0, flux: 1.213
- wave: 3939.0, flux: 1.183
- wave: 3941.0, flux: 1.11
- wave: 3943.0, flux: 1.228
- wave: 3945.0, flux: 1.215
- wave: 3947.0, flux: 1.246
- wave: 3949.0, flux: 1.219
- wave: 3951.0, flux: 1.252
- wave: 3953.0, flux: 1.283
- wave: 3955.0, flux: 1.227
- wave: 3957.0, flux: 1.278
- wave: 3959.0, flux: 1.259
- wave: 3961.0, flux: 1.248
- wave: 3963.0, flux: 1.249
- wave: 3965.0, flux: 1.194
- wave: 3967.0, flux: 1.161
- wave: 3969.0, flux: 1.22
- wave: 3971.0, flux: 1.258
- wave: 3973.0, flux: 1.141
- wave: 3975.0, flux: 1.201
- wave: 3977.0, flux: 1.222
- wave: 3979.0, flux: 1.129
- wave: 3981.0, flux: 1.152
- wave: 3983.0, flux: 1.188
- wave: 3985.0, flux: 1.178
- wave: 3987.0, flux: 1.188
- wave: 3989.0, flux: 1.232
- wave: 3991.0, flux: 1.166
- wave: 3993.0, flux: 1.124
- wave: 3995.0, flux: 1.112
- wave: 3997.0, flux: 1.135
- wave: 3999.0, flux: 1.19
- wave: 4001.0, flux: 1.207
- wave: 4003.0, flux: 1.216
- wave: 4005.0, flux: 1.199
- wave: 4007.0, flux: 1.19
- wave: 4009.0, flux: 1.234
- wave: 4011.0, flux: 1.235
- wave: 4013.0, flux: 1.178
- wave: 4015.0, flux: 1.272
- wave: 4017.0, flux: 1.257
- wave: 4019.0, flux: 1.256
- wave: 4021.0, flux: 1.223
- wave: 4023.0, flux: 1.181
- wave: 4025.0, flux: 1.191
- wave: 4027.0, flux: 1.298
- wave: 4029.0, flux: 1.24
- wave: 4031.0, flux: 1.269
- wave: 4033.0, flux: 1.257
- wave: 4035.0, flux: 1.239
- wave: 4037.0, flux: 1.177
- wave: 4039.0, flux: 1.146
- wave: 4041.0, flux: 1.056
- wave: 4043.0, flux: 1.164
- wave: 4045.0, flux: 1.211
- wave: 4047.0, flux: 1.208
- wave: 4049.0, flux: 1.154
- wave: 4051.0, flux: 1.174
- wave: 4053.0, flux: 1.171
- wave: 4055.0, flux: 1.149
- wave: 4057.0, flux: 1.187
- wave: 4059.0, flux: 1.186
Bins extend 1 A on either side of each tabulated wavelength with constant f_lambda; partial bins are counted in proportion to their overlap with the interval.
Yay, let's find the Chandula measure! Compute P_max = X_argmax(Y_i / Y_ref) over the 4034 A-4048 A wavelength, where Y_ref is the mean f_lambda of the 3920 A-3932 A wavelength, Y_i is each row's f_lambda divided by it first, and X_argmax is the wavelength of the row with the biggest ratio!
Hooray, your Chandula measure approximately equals 4035.0 A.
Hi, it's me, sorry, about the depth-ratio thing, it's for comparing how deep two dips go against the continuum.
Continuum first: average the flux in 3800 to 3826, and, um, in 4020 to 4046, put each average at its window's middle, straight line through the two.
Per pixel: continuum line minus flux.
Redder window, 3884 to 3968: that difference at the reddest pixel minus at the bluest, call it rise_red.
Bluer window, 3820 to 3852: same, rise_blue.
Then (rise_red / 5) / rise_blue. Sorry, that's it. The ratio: -0.37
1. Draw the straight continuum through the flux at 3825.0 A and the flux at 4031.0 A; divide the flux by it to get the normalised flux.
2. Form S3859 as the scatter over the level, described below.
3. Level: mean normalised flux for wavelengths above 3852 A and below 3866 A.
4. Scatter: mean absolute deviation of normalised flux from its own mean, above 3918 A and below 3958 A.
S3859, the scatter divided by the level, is 0.037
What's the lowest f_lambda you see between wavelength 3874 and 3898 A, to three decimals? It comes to 1.171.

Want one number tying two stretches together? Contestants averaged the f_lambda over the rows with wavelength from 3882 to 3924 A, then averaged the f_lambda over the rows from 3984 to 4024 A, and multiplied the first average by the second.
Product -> 1.51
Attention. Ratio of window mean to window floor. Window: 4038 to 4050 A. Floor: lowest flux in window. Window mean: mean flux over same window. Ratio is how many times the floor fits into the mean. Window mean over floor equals 1.10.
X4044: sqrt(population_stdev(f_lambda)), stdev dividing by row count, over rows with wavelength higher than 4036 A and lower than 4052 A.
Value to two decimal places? 0.21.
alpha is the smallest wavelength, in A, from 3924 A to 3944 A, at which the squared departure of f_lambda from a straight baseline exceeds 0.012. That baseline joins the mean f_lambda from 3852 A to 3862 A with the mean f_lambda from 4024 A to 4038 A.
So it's 3931.0 A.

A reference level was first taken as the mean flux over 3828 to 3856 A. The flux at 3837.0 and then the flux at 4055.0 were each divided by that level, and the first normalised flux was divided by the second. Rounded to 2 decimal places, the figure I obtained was 1.09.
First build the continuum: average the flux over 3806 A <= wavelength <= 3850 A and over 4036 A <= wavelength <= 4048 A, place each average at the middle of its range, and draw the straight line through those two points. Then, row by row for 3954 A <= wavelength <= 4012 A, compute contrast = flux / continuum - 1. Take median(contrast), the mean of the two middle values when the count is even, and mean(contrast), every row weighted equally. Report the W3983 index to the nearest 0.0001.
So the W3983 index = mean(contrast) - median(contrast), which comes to -0.0047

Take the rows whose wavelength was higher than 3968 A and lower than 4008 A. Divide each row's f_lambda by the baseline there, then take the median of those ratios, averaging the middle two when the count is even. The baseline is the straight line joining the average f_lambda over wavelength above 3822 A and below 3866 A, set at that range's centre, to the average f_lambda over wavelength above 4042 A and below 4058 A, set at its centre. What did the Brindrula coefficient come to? 0.98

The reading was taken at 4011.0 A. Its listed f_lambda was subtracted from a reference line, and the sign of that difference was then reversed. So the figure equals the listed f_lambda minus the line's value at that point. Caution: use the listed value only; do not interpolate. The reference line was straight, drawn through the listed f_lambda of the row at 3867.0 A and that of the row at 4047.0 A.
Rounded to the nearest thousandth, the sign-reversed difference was -0.010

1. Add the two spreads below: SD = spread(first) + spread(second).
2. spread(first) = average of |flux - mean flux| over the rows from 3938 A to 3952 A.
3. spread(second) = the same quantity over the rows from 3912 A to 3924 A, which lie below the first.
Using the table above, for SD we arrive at 0.098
